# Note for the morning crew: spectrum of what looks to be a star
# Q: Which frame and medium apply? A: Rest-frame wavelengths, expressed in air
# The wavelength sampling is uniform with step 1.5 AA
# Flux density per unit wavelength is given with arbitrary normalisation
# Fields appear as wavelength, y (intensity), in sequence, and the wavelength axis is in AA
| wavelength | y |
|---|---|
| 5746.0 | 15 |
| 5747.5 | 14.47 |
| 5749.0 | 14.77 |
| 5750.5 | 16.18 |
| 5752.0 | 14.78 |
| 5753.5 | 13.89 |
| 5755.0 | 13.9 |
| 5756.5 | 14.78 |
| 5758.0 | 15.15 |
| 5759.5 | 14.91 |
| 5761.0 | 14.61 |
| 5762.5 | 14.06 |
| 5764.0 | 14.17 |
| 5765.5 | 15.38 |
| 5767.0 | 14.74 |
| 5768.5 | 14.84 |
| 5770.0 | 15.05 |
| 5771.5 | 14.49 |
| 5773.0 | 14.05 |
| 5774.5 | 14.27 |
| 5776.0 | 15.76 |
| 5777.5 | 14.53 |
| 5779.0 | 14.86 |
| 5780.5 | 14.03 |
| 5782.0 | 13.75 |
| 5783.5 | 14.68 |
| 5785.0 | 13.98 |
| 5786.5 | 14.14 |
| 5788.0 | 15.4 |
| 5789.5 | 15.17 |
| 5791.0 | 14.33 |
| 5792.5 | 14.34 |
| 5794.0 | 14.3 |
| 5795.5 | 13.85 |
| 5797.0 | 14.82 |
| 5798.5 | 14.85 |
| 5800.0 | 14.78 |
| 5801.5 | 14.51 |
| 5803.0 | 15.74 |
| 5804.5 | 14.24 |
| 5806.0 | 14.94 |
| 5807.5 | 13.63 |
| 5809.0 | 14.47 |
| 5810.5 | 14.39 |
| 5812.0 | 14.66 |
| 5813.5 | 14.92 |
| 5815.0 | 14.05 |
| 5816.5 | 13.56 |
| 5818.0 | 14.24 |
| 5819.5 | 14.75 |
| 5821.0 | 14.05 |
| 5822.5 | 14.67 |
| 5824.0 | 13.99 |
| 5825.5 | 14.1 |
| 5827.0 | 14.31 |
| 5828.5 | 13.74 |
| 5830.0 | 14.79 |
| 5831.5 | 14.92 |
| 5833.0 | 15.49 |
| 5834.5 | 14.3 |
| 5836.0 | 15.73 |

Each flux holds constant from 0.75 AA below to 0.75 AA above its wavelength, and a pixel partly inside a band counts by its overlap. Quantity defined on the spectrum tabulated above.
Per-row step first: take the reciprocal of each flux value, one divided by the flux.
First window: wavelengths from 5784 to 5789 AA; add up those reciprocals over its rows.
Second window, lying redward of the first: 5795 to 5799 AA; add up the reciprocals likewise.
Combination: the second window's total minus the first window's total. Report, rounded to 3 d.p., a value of 0.000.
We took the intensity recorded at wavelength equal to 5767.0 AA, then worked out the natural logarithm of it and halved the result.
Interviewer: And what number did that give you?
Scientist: 1.345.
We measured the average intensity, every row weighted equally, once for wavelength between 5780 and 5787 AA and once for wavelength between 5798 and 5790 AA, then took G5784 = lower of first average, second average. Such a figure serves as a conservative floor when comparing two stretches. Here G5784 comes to 14.1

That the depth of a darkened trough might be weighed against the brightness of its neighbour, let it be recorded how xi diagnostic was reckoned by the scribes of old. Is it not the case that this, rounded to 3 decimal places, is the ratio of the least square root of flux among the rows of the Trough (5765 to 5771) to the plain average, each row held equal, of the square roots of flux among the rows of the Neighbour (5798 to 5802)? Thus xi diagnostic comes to 1.001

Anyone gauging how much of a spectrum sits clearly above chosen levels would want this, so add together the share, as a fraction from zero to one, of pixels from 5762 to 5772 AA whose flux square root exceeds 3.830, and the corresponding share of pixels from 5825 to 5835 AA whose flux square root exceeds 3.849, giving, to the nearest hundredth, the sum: 0.86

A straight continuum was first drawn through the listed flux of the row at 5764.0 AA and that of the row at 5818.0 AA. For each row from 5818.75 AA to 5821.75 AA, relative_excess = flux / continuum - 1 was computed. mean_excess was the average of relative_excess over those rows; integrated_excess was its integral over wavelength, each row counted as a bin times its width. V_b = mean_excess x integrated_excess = 0.000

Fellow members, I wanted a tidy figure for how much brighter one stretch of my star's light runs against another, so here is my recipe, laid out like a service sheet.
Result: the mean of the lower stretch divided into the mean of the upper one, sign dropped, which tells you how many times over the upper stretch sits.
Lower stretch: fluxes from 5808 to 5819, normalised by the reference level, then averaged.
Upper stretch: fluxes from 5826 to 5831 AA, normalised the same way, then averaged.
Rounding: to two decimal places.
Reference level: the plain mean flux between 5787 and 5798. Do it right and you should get 1.00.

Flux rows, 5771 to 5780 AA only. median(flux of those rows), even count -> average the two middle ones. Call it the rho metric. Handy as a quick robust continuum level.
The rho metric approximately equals 14.5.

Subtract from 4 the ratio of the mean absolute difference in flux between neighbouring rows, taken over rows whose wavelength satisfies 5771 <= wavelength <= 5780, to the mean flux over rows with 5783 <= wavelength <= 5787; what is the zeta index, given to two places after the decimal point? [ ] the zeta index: 3.95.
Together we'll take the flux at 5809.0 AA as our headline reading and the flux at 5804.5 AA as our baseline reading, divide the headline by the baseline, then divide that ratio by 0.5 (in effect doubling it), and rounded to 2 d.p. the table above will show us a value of 2.03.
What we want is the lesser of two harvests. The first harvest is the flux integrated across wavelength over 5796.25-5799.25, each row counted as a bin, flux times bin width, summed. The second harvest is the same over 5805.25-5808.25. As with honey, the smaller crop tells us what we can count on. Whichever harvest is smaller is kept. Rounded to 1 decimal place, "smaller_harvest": 42.9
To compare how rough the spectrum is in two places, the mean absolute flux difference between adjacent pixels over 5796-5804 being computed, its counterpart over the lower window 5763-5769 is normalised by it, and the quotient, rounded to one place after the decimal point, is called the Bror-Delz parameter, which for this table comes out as 1.6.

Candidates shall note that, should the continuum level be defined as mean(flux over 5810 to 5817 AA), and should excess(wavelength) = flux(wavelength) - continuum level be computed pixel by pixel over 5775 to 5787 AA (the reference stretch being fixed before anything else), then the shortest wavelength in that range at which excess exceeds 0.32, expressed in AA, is 5776.0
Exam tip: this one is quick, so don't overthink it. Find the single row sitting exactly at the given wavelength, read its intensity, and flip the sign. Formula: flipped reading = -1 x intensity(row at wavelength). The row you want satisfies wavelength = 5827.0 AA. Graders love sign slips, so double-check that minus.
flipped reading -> -14.3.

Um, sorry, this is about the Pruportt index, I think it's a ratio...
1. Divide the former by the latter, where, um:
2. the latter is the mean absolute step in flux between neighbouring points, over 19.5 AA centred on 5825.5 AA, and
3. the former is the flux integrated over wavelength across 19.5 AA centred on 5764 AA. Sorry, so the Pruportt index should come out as 488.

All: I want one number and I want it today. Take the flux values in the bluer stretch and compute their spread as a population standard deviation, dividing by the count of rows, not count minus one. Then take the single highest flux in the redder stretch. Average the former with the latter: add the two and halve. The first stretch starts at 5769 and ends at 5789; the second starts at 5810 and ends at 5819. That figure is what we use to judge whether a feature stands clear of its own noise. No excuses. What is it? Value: 7.75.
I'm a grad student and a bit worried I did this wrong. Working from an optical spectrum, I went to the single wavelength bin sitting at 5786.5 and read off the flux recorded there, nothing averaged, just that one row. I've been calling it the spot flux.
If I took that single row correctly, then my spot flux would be 14.14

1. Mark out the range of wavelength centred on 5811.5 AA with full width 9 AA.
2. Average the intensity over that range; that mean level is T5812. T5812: 14.4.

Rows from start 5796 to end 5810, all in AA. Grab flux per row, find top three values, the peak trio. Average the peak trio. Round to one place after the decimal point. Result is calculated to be 15.2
